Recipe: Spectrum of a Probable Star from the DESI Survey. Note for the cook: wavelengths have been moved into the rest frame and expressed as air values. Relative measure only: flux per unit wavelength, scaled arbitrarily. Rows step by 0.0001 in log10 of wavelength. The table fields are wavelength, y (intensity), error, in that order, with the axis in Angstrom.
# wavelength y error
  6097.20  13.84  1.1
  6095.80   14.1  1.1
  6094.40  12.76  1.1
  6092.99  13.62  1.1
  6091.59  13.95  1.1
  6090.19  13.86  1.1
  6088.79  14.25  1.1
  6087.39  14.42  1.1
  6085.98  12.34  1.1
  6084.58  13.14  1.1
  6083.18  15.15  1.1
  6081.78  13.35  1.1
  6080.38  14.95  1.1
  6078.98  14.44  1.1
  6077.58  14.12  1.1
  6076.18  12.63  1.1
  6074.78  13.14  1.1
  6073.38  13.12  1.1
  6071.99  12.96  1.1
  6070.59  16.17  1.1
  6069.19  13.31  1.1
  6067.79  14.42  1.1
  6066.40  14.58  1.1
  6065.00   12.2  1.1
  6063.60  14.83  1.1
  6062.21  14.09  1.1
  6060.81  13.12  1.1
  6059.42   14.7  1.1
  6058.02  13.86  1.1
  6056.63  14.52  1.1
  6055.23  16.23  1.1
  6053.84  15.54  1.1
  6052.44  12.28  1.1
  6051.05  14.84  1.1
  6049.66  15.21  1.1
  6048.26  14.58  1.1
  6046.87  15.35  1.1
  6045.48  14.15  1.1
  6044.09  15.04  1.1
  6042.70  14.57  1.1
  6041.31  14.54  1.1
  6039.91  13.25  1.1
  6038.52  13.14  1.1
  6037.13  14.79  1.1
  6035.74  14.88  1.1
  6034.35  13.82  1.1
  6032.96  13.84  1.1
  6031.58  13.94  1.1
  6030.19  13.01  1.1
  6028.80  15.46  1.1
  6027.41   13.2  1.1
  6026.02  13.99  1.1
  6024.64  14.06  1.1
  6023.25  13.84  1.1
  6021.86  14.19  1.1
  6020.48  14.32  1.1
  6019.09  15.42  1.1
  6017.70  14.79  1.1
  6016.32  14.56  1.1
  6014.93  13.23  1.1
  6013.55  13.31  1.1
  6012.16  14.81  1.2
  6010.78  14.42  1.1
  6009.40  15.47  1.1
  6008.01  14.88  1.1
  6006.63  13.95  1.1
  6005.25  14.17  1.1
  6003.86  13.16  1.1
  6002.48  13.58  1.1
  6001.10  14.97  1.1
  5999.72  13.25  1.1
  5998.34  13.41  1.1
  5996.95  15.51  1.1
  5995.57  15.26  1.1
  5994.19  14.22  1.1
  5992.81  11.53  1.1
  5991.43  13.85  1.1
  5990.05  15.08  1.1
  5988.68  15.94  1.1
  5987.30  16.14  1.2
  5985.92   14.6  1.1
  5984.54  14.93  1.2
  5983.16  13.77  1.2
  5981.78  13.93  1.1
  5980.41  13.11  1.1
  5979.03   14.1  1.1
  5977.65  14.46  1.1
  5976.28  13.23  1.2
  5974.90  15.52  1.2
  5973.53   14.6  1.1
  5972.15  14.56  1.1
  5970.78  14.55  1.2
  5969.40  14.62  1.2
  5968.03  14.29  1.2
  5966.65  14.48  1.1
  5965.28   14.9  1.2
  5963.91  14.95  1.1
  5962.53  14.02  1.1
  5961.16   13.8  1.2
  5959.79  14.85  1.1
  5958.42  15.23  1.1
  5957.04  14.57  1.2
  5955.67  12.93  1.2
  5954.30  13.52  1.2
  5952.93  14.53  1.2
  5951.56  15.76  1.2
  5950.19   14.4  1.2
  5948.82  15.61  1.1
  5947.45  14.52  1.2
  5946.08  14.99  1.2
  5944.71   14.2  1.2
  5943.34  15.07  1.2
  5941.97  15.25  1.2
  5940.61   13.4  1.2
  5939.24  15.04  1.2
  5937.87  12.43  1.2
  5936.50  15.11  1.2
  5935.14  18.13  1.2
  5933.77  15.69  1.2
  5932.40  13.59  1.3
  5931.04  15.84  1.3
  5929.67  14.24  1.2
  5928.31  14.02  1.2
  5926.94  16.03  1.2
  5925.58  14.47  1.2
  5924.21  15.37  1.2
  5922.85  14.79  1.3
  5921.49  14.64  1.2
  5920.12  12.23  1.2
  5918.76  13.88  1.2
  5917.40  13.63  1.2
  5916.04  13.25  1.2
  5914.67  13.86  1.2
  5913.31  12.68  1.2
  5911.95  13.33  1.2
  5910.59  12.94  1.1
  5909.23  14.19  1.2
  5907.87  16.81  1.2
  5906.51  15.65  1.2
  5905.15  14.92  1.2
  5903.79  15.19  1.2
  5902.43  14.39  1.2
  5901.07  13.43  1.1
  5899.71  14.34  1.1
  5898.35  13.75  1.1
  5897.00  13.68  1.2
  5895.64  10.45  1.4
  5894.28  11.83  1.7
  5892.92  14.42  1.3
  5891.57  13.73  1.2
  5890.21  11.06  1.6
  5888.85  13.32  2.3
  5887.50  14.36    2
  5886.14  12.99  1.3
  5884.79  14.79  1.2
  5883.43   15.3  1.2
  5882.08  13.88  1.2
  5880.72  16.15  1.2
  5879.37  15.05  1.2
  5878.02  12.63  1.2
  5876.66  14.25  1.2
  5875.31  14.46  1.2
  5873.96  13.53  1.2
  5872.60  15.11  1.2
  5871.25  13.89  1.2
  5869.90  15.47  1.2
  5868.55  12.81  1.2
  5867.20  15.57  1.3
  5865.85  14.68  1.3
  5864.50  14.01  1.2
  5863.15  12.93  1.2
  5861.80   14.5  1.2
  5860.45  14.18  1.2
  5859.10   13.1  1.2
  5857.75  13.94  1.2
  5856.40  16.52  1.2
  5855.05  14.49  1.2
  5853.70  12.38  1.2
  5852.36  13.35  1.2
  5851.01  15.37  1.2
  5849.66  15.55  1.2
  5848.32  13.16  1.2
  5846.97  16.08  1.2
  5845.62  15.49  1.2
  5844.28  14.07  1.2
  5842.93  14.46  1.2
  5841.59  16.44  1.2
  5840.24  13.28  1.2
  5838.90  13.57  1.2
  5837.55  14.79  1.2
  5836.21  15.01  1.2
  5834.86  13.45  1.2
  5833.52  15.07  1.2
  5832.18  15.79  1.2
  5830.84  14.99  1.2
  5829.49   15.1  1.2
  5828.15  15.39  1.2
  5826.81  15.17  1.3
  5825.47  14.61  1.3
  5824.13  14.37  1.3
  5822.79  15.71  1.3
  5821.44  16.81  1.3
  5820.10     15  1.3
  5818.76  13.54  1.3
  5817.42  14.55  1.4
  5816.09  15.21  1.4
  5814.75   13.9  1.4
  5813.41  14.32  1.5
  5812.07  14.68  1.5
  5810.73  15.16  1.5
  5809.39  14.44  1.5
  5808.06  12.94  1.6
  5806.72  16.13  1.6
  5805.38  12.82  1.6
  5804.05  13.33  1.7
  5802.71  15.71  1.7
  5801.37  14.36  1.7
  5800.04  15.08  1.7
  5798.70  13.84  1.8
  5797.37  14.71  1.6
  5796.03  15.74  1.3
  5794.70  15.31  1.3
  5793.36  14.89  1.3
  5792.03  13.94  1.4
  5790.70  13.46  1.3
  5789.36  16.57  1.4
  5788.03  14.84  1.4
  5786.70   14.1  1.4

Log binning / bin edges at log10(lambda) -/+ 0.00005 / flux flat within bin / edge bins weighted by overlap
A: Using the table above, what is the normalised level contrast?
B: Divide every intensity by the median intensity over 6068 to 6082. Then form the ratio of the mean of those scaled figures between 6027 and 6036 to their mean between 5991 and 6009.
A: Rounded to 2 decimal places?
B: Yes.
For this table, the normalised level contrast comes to 1.00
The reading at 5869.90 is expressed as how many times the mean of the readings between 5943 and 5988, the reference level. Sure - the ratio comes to 1.07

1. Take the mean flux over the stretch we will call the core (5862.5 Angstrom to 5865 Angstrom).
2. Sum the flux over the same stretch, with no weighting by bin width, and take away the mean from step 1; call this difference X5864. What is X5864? 13.5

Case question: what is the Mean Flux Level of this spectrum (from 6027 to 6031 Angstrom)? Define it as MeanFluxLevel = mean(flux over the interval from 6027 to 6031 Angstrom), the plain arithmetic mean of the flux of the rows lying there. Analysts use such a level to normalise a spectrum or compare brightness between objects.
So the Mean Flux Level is 13.9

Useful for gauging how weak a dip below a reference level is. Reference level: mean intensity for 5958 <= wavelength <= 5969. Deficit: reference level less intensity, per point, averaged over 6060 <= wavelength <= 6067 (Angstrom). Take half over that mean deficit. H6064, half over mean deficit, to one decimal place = 0.6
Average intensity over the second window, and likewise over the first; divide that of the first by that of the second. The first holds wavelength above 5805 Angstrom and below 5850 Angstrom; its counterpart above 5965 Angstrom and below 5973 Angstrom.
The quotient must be 1.01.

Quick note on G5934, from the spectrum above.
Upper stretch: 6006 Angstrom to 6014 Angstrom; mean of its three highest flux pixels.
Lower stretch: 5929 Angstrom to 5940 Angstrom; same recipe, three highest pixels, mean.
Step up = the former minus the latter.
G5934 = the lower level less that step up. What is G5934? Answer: 18.1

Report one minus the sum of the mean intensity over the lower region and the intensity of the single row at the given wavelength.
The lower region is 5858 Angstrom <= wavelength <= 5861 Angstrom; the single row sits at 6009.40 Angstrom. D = -28.1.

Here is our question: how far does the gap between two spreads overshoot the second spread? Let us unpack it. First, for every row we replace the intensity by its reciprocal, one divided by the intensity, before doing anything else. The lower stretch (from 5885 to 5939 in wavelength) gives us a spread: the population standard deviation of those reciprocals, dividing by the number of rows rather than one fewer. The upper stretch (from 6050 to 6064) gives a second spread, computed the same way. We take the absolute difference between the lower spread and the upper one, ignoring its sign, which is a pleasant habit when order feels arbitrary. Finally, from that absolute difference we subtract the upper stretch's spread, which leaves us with -0.0031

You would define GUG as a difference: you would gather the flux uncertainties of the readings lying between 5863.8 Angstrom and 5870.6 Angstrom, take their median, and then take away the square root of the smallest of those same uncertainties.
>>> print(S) 0.10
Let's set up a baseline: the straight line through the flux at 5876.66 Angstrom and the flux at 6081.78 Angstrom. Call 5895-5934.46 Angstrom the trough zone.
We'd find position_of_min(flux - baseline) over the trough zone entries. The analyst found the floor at 5895.64 Angstrom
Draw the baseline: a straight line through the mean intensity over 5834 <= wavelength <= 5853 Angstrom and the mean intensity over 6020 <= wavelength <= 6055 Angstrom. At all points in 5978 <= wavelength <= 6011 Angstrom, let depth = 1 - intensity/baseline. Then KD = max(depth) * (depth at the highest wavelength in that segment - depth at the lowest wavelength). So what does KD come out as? -0.005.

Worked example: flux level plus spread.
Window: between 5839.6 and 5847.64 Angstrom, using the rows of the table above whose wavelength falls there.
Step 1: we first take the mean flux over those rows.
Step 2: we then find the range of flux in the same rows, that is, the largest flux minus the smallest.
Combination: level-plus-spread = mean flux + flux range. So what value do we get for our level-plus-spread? 18.1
